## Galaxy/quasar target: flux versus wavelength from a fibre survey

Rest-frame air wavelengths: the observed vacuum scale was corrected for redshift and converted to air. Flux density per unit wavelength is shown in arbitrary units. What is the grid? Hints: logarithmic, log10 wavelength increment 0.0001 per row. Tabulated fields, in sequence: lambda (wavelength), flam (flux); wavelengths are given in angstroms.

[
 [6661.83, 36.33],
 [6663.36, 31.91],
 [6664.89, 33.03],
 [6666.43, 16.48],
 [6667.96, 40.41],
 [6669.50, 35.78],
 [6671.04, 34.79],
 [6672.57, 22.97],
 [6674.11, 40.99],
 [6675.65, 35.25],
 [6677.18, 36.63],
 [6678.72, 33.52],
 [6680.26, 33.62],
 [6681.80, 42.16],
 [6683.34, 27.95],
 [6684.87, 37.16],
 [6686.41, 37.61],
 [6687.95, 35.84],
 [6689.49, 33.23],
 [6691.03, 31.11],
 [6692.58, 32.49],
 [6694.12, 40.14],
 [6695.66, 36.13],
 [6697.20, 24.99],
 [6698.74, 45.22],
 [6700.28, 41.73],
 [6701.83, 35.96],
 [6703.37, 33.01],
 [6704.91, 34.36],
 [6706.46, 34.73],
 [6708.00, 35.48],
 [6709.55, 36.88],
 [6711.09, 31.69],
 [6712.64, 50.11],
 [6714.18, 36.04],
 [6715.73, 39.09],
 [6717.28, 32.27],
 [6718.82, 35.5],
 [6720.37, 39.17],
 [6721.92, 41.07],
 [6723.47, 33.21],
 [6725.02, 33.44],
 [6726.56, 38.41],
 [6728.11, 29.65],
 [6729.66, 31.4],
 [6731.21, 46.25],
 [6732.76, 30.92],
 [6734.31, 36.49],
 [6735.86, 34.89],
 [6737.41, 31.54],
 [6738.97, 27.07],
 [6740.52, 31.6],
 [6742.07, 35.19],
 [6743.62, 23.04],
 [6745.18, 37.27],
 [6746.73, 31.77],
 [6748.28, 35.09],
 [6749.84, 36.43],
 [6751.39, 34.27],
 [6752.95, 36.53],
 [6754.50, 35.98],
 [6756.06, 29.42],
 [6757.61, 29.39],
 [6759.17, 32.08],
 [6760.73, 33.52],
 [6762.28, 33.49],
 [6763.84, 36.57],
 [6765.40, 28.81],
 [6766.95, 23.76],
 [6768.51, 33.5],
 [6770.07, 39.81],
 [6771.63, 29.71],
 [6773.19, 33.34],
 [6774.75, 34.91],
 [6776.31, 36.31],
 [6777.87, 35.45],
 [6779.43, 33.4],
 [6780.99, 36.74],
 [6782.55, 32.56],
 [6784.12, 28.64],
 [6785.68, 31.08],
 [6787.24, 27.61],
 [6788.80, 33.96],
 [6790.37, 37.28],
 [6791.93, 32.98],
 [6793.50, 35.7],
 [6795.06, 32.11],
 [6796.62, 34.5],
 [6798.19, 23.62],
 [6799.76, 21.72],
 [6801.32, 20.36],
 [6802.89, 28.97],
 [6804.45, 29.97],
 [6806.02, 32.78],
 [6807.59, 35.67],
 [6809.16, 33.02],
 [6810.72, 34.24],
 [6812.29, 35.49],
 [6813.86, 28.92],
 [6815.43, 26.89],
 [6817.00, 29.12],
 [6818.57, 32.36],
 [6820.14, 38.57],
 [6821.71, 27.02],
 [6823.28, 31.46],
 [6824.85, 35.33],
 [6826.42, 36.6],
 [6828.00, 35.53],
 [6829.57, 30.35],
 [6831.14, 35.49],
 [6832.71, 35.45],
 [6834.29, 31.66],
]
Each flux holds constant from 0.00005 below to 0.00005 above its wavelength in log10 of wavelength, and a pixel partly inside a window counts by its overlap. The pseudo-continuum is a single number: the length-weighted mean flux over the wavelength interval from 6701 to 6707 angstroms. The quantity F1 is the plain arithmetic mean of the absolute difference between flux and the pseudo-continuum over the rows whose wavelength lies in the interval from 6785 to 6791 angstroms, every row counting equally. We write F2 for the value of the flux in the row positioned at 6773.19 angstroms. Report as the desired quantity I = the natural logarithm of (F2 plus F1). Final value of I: 3.60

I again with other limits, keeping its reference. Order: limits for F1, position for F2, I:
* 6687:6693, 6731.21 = 3.88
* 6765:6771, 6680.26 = 3.67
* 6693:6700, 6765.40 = 3.57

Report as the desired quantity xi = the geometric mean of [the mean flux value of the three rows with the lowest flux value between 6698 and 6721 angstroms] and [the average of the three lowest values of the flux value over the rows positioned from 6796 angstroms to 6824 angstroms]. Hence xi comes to 27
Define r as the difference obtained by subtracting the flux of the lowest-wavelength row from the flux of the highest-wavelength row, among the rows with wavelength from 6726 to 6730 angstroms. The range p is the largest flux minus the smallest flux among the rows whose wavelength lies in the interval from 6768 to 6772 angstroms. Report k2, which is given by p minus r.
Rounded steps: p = 10.1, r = -7.0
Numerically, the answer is 17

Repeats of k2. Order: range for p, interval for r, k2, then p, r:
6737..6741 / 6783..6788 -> 6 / 4.5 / -1.0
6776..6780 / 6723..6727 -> -2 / 2.9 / 5.2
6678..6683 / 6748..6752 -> 9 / 8.6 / -0.8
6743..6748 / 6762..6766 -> 19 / 14.2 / -4.7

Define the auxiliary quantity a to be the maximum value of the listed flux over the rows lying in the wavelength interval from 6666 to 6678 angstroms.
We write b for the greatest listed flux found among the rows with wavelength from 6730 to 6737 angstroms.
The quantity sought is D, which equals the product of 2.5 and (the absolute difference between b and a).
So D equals 13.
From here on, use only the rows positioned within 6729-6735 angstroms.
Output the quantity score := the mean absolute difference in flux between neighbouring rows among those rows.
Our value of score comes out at 12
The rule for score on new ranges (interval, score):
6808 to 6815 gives 3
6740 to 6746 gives 10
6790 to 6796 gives 4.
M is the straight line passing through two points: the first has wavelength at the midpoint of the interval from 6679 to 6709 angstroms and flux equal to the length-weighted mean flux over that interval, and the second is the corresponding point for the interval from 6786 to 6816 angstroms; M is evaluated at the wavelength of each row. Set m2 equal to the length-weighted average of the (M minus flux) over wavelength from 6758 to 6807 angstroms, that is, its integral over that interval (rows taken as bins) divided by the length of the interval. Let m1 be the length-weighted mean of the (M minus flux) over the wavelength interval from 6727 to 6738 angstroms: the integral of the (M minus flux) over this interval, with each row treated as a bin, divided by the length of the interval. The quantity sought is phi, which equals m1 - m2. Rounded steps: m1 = -0.9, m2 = -0.1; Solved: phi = -0.7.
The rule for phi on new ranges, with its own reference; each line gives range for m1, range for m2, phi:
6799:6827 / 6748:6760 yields 0.1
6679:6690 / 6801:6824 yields 1.3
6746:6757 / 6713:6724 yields 1.7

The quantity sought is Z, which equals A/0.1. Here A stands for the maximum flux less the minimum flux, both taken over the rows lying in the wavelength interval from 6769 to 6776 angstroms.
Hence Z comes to 101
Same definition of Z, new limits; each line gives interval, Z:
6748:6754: 23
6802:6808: 67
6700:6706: 87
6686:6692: 65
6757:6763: 41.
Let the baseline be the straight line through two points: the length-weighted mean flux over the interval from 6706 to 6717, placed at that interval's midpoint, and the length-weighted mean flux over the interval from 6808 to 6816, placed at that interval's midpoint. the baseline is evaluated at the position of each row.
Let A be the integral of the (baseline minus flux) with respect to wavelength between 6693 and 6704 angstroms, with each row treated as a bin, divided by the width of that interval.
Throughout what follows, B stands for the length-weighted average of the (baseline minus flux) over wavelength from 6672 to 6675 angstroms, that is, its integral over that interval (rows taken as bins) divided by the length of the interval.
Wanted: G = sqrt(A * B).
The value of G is 3.3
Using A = 1.6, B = 6.9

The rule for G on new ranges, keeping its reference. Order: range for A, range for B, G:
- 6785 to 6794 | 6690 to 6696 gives 0.9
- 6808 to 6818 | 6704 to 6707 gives 1.3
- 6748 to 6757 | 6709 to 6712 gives 1.5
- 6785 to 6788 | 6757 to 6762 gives 3.5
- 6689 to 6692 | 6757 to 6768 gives 4.9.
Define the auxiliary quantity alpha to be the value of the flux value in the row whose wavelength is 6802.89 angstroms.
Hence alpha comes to 28.97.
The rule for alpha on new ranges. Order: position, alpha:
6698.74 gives 45.22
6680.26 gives 33.62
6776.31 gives 36.31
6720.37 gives 39.17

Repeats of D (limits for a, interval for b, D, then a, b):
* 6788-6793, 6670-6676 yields 9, 37.28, 40.99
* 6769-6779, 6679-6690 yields 6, 39.81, 42.16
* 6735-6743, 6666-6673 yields 13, 35.19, 40.41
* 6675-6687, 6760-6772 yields 6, 42.16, 39.81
